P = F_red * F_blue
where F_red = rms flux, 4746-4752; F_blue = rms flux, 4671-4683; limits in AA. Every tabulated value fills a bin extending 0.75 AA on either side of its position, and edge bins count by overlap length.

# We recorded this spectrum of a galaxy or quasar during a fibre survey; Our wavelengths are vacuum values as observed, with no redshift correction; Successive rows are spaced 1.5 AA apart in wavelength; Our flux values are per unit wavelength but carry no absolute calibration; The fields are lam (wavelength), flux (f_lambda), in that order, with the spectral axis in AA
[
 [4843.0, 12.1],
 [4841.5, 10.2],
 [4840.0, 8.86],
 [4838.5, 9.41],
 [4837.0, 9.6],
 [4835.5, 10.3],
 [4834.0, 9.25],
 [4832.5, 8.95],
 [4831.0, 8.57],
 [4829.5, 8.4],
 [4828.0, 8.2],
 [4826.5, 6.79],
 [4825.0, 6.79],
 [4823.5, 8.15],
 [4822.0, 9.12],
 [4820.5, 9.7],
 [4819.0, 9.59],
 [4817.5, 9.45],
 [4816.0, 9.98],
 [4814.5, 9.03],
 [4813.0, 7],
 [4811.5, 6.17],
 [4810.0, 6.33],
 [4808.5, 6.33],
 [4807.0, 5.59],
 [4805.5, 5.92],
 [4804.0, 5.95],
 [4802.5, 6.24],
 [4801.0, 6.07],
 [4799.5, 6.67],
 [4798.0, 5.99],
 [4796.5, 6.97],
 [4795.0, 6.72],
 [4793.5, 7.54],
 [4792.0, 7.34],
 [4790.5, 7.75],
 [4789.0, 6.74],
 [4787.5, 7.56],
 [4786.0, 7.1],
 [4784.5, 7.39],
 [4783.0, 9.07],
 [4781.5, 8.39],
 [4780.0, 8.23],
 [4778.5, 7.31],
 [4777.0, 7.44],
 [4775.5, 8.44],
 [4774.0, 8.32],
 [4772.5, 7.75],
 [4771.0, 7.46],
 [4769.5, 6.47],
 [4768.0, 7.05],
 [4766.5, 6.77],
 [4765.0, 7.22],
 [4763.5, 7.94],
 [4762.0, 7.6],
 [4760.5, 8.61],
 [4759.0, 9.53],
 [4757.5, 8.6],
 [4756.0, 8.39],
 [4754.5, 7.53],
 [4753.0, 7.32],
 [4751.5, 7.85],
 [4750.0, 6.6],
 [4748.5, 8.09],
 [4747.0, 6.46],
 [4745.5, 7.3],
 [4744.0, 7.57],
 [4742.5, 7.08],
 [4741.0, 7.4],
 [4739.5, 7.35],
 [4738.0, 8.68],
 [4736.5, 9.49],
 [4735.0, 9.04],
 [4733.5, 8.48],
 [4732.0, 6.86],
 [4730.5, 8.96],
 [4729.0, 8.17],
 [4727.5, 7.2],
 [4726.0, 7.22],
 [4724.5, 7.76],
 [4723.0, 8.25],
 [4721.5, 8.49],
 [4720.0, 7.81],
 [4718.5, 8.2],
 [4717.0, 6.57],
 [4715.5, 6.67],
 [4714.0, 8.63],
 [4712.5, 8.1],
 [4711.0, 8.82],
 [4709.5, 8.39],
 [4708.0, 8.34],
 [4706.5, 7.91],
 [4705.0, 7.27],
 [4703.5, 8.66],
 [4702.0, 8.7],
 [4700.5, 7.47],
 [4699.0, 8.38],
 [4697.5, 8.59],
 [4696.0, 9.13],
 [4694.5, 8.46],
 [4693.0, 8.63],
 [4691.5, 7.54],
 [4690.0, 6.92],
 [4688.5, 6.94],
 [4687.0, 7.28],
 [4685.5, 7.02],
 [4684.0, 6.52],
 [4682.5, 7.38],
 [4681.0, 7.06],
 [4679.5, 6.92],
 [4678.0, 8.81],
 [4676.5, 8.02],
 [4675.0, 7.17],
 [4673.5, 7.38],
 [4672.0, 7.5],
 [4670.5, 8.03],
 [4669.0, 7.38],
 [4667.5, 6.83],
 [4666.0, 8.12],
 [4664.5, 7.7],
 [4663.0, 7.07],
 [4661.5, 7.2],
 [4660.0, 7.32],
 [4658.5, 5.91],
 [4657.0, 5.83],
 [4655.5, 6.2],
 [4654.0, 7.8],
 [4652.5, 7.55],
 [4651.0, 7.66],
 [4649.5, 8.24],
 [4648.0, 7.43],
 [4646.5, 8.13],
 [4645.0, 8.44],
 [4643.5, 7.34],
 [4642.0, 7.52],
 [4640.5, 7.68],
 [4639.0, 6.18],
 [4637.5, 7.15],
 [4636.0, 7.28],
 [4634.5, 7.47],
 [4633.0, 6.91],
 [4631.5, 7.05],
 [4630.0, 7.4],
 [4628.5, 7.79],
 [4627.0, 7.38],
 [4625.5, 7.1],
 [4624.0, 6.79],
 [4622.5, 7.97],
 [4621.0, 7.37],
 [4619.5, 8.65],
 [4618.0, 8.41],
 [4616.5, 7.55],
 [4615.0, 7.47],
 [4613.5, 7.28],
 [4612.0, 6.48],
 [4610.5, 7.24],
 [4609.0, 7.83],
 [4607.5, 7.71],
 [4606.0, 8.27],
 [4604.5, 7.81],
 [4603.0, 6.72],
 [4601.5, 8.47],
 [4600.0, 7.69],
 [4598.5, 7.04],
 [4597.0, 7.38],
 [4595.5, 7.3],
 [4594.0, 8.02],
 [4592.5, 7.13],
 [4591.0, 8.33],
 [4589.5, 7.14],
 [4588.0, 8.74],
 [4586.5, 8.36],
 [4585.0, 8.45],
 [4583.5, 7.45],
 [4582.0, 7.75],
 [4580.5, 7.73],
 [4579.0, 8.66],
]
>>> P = 55.0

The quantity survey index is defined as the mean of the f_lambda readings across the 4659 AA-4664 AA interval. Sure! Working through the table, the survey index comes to 7.2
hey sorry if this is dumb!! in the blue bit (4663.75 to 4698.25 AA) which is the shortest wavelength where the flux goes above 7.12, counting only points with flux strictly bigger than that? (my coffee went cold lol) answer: 4664.5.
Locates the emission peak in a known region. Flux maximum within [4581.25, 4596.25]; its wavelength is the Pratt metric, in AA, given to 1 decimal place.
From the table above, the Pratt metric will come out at 4588.0 AA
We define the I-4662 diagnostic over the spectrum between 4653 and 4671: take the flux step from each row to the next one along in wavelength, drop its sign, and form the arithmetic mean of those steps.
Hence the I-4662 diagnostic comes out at 0.66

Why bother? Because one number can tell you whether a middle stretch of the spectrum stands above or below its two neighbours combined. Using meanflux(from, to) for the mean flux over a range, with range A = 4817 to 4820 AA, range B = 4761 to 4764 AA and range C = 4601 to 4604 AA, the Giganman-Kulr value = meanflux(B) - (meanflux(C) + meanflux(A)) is -9.3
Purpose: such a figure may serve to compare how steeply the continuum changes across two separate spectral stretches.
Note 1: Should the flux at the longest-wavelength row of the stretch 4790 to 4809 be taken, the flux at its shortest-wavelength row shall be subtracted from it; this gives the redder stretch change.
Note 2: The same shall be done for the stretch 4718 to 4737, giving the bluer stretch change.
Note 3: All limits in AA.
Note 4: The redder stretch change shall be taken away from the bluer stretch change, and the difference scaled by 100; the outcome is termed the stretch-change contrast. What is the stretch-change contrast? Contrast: 271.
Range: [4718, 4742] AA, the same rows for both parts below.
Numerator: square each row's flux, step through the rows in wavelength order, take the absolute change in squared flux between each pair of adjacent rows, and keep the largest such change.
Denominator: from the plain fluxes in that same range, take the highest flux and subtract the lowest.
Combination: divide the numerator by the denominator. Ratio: 12.6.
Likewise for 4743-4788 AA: 9.0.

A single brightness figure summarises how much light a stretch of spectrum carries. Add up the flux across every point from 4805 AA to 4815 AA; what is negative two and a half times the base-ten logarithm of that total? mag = -4.17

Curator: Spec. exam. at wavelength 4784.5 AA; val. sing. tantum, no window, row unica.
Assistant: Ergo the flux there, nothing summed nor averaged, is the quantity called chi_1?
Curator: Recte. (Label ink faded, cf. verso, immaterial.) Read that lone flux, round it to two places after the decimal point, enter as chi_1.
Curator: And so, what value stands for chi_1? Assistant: 7.39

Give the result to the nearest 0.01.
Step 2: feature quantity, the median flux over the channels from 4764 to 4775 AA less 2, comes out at 5.22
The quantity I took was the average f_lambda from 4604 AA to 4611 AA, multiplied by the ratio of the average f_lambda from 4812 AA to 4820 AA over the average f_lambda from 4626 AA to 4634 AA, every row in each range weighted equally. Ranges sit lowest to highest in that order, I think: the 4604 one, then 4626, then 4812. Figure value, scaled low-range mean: 10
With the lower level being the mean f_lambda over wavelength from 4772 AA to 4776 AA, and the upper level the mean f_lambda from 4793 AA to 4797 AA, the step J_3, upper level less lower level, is -1.1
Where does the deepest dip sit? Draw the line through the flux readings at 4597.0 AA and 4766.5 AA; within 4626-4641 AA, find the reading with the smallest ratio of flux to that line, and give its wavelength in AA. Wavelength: 4639.0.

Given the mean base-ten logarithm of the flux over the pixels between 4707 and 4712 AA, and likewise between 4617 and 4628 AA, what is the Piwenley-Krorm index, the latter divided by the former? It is 0.95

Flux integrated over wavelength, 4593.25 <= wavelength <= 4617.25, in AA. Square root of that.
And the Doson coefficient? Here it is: 13.4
